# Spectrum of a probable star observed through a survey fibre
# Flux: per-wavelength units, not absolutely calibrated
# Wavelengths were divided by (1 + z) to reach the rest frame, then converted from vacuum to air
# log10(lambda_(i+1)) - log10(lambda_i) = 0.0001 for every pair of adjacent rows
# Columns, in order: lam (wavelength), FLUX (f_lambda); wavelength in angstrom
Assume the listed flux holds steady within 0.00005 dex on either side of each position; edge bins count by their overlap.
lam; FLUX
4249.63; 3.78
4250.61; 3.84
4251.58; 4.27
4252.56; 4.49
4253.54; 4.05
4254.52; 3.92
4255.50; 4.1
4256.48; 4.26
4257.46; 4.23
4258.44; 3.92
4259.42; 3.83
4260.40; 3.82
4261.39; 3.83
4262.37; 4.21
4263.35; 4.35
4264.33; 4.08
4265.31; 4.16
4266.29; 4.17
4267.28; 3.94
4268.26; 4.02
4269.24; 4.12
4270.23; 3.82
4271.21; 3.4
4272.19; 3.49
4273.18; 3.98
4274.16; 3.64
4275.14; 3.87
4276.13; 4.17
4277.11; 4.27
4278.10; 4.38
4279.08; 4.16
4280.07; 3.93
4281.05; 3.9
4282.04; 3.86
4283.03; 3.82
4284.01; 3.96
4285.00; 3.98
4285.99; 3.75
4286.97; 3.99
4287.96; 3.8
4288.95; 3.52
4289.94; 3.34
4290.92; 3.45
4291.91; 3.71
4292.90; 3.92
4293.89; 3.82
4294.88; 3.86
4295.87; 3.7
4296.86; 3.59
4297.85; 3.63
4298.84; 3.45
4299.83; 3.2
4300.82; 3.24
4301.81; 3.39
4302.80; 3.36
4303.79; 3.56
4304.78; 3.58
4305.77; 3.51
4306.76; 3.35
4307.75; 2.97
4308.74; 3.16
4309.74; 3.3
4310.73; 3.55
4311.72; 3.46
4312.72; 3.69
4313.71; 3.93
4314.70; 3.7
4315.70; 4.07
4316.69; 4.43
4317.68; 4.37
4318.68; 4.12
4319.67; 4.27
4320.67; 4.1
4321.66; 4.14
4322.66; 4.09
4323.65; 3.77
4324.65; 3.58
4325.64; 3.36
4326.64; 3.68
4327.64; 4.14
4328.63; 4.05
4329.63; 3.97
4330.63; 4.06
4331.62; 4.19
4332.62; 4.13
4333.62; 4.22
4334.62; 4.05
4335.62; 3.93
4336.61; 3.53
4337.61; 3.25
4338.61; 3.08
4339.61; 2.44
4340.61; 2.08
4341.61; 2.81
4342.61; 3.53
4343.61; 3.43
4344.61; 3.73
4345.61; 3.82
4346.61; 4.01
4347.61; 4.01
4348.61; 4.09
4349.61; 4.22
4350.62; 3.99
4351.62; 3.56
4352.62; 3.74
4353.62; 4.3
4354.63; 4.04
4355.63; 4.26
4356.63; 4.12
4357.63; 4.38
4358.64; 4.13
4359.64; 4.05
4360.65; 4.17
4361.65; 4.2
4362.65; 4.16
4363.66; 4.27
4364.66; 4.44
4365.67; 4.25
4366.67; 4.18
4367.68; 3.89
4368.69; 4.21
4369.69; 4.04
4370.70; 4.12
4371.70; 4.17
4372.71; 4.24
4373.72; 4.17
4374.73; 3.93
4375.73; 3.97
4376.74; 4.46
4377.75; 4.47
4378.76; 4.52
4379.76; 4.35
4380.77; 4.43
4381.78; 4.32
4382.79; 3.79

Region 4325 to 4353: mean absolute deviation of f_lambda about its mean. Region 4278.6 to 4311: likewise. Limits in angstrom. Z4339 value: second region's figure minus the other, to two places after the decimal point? -0.17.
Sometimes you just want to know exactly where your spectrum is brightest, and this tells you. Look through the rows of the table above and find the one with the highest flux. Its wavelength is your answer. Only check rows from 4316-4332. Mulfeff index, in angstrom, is 4316.69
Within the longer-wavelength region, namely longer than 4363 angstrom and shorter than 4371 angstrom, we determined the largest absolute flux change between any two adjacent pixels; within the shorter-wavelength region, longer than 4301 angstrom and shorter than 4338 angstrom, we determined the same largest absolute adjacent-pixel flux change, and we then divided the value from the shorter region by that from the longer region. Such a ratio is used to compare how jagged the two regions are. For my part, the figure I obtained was 1.4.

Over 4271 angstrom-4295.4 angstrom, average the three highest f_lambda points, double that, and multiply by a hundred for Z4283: 855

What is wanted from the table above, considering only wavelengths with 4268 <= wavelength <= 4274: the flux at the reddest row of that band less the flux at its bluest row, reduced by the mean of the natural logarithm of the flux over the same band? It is -1.37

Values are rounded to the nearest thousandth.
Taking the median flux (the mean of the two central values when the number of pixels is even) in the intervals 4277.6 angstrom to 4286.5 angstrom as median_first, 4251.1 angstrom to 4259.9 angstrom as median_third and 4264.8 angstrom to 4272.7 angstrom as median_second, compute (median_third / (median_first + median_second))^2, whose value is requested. 0.269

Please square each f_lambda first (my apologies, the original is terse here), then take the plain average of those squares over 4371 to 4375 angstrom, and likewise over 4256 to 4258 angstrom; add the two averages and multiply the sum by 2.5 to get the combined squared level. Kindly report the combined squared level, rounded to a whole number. 88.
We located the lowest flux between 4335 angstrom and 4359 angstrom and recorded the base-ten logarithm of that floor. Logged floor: 0.32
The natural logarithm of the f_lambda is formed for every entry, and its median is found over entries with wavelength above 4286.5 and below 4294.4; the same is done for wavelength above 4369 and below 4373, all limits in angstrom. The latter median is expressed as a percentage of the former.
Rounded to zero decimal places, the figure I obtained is 107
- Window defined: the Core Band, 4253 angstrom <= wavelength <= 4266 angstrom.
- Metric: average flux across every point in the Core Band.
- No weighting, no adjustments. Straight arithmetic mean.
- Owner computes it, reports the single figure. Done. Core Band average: 4.06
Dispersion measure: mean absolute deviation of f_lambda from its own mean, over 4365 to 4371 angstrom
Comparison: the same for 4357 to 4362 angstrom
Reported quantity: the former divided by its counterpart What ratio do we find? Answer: 1.20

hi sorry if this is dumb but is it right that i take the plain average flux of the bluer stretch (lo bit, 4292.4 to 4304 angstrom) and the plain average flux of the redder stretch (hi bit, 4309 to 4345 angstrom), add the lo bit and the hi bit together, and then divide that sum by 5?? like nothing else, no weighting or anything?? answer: 1.46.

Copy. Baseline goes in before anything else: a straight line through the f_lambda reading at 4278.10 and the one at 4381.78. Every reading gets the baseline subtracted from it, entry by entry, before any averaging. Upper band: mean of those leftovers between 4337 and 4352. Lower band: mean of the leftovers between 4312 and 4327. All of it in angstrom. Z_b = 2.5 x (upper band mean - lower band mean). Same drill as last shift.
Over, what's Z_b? -1.2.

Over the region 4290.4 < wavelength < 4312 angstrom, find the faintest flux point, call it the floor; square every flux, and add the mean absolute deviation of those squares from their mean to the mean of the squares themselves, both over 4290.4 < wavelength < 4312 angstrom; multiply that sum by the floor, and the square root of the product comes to 6.3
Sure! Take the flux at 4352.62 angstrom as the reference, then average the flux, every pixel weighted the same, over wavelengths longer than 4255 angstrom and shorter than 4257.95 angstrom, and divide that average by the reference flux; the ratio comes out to 1.12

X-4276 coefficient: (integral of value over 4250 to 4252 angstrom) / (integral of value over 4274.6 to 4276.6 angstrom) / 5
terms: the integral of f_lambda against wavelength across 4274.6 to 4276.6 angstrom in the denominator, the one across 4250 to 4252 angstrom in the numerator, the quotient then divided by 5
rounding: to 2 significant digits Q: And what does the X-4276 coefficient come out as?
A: 0.20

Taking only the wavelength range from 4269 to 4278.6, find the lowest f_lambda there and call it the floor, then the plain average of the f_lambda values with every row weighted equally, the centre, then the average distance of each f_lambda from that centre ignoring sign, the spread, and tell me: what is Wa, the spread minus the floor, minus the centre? -7.0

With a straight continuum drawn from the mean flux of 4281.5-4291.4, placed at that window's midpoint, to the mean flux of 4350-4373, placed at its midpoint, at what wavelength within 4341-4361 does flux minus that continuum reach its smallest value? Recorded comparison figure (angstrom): 4341.61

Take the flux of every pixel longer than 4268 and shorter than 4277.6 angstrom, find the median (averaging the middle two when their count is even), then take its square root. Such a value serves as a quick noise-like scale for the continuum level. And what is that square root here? 1.98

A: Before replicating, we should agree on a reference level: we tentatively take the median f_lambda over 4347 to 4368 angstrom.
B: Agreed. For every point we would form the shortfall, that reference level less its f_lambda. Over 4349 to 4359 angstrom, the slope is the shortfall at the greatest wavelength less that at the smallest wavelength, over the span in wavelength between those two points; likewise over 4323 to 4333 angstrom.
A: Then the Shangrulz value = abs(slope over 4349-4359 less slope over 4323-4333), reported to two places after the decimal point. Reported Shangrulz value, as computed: 0.05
